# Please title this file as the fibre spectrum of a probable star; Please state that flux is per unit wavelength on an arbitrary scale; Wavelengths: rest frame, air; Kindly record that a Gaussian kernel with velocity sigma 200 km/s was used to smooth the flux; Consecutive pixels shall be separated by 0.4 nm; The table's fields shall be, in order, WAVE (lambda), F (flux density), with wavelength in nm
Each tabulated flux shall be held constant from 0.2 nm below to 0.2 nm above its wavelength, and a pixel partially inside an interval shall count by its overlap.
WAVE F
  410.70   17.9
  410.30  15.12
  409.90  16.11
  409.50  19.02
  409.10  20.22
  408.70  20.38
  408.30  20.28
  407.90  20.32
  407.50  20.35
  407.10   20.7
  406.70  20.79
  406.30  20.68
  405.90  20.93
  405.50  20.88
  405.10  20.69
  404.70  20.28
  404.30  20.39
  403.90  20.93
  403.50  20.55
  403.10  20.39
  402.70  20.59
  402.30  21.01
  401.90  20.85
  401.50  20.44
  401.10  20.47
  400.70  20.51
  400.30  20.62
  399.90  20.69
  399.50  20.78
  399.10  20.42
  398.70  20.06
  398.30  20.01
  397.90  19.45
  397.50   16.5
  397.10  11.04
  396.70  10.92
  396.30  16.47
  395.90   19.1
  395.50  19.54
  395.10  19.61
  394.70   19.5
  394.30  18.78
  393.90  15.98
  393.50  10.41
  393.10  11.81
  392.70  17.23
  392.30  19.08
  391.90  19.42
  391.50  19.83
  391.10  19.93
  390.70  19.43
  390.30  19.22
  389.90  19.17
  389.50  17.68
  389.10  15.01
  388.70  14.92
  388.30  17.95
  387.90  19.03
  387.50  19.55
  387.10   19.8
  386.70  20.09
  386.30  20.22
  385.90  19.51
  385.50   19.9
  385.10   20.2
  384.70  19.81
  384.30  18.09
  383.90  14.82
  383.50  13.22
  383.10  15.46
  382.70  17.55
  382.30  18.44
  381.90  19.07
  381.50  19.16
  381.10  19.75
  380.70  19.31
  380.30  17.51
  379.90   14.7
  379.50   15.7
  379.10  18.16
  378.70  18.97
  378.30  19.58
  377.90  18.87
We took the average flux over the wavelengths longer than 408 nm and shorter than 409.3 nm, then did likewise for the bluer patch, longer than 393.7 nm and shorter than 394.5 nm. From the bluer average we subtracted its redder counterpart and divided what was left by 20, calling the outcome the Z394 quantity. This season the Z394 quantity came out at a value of -0.15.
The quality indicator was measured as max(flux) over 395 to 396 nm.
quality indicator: 19.61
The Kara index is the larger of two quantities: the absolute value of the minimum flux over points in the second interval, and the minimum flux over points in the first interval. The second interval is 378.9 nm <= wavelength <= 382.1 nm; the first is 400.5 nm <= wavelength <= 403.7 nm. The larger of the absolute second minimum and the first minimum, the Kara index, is 20.4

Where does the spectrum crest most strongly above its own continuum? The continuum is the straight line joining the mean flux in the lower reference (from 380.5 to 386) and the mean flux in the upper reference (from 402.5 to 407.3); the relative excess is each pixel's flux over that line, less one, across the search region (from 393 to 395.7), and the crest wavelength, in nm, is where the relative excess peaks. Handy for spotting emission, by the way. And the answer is 395.10 nm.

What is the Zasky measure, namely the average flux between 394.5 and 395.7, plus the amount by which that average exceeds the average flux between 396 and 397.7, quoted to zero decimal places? 25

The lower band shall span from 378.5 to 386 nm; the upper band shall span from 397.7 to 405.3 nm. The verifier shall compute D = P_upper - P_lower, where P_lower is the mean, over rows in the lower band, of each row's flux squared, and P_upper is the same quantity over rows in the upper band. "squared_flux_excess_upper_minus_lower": 97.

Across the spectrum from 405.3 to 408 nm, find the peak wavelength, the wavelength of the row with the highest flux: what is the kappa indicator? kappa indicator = 405.90 nm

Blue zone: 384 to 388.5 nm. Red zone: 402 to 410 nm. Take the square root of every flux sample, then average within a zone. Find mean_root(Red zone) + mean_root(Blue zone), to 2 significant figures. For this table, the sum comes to 8.9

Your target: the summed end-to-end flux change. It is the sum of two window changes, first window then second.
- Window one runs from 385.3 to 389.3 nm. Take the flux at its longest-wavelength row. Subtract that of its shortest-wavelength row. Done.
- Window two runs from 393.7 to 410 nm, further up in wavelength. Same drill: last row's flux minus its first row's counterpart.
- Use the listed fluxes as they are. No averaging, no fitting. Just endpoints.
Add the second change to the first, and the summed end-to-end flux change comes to -4.8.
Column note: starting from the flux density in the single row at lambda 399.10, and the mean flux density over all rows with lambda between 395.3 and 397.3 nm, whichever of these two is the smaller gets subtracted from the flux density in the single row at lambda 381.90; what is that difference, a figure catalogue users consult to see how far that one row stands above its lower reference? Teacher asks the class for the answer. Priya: 3.7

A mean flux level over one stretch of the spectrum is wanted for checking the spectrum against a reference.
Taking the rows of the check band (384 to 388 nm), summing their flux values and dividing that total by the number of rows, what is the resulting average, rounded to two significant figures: 20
